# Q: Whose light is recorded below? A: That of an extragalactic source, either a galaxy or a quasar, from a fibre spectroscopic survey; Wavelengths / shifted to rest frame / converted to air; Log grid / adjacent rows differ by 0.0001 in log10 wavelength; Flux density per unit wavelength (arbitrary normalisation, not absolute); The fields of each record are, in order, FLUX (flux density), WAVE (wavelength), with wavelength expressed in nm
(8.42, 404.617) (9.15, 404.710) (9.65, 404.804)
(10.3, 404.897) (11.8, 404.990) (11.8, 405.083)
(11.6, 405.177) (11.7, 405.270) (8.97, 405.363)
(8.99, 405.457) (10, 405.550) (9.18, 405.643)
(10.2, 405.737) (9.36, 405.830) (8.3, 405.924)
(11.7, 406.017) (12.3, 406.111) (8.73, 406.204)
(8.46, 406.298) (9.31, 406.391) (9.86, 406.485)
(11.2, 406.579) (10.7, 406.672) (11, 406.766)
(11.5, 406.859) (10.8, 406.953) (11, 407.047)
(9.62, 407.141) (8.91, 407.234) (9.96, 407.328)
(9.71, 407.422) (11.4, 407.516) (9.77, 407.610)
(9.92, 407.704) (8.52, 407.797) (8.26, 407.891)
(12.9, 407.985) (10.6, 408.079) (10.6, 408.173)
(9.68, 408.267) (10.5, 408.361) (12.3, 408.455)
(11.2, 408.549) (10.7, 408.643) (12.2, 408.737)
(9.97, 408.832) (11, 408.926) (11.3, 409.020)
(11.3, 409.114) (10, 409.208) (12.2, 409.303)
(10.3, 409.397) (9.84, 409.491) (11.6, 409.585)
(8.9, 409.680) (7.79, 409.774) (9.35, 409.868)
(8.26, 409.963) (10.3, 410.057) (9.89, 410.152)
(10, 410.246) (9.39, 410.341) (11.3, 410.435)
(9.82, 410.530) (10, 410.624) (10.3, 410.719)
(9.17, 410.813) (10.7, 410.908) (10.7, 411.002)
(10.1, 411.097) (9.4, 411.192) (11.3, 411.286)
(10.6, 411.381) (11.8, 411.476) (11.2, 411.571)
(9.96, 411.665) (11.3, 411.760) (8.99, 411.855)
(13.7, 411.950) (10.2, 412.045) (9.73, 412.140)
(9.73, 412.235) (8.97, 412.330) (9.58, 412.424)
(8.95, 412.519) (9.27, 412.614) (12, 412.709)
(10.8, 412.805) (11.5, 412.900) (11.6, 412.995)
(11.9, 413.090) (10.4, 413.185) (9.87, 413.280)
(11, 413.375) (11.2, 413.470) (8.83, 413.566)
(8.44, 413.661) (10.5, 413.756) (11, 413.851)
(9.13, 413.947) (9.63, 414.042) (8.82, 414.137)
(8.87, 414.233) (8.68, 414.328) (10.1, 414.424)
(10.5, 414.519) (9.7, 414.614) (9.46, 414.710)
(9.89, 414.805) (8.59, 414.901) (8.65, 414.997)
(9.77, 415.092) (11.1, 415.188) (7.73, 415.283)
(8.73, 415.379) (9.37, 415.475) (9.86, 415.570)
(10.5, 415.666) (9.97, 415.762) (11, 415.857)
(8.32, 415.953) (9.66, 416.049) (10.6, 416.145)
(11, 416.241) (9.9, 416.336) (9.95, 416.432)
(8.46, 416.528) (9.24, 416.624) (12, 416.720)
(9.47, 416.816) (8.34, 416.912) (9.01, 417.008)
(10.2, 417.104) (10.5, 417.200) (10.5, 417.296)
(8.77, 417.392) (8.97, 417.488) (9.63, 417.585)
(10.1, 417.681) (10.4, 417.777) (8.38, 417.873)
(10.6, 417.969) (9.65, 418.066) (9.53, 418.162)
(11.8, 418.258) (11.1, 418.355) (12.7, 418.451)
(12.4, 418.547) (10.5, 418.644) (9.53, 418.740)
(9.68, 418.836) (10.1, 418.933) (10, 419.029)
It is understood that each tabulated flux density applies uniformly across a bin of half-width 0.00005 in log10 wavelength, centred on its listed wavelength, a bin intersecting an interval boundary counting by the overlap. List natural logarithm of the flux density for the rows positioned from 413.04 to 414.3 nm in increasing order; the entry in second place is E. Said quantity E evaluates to 2.18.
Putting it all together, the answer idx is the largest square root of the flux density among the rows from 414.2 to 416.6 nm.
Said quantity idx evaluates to 3.33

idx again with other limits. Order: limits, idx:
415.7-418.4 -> 3.46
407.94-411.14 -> 3.59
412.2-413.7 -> 3.46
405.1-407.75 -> 3.51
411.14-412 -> 3.70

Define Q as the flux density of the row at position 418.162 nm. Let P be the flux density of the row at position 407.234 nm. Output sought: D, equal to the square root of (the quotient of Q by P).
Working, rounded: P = 8.91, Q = 9.53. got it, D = 1.03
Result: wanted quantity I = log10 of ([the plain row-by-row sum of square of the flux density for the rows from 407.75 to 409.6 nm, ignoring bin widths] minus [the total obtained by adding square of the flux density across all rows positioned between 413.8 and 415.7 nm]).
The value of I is 2.7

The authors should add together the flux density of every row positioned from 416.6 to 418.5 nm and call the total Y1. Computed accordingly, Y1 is 201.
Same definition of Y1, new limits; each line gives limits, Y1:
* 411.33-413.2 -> 212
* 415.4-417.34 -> 198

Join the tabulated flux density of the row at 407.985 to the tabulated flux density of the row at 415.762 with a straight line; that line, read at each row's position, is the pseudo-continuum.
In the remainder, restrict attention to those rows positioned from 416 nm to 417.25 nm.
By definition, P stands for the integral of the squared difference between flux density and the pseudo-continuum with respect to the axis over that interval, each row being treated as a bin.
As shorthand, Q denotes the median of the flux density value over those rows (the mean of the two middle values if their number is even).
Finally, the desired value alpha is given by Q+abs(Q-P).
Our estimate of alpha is 18.6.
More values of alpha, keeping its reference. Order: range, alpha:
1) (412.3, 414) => 17.9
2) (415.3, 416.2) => 18.9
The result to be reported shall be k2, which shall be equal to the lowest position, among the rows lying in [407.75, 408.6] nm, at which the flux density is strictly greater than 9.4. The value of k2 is 407.985 nm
